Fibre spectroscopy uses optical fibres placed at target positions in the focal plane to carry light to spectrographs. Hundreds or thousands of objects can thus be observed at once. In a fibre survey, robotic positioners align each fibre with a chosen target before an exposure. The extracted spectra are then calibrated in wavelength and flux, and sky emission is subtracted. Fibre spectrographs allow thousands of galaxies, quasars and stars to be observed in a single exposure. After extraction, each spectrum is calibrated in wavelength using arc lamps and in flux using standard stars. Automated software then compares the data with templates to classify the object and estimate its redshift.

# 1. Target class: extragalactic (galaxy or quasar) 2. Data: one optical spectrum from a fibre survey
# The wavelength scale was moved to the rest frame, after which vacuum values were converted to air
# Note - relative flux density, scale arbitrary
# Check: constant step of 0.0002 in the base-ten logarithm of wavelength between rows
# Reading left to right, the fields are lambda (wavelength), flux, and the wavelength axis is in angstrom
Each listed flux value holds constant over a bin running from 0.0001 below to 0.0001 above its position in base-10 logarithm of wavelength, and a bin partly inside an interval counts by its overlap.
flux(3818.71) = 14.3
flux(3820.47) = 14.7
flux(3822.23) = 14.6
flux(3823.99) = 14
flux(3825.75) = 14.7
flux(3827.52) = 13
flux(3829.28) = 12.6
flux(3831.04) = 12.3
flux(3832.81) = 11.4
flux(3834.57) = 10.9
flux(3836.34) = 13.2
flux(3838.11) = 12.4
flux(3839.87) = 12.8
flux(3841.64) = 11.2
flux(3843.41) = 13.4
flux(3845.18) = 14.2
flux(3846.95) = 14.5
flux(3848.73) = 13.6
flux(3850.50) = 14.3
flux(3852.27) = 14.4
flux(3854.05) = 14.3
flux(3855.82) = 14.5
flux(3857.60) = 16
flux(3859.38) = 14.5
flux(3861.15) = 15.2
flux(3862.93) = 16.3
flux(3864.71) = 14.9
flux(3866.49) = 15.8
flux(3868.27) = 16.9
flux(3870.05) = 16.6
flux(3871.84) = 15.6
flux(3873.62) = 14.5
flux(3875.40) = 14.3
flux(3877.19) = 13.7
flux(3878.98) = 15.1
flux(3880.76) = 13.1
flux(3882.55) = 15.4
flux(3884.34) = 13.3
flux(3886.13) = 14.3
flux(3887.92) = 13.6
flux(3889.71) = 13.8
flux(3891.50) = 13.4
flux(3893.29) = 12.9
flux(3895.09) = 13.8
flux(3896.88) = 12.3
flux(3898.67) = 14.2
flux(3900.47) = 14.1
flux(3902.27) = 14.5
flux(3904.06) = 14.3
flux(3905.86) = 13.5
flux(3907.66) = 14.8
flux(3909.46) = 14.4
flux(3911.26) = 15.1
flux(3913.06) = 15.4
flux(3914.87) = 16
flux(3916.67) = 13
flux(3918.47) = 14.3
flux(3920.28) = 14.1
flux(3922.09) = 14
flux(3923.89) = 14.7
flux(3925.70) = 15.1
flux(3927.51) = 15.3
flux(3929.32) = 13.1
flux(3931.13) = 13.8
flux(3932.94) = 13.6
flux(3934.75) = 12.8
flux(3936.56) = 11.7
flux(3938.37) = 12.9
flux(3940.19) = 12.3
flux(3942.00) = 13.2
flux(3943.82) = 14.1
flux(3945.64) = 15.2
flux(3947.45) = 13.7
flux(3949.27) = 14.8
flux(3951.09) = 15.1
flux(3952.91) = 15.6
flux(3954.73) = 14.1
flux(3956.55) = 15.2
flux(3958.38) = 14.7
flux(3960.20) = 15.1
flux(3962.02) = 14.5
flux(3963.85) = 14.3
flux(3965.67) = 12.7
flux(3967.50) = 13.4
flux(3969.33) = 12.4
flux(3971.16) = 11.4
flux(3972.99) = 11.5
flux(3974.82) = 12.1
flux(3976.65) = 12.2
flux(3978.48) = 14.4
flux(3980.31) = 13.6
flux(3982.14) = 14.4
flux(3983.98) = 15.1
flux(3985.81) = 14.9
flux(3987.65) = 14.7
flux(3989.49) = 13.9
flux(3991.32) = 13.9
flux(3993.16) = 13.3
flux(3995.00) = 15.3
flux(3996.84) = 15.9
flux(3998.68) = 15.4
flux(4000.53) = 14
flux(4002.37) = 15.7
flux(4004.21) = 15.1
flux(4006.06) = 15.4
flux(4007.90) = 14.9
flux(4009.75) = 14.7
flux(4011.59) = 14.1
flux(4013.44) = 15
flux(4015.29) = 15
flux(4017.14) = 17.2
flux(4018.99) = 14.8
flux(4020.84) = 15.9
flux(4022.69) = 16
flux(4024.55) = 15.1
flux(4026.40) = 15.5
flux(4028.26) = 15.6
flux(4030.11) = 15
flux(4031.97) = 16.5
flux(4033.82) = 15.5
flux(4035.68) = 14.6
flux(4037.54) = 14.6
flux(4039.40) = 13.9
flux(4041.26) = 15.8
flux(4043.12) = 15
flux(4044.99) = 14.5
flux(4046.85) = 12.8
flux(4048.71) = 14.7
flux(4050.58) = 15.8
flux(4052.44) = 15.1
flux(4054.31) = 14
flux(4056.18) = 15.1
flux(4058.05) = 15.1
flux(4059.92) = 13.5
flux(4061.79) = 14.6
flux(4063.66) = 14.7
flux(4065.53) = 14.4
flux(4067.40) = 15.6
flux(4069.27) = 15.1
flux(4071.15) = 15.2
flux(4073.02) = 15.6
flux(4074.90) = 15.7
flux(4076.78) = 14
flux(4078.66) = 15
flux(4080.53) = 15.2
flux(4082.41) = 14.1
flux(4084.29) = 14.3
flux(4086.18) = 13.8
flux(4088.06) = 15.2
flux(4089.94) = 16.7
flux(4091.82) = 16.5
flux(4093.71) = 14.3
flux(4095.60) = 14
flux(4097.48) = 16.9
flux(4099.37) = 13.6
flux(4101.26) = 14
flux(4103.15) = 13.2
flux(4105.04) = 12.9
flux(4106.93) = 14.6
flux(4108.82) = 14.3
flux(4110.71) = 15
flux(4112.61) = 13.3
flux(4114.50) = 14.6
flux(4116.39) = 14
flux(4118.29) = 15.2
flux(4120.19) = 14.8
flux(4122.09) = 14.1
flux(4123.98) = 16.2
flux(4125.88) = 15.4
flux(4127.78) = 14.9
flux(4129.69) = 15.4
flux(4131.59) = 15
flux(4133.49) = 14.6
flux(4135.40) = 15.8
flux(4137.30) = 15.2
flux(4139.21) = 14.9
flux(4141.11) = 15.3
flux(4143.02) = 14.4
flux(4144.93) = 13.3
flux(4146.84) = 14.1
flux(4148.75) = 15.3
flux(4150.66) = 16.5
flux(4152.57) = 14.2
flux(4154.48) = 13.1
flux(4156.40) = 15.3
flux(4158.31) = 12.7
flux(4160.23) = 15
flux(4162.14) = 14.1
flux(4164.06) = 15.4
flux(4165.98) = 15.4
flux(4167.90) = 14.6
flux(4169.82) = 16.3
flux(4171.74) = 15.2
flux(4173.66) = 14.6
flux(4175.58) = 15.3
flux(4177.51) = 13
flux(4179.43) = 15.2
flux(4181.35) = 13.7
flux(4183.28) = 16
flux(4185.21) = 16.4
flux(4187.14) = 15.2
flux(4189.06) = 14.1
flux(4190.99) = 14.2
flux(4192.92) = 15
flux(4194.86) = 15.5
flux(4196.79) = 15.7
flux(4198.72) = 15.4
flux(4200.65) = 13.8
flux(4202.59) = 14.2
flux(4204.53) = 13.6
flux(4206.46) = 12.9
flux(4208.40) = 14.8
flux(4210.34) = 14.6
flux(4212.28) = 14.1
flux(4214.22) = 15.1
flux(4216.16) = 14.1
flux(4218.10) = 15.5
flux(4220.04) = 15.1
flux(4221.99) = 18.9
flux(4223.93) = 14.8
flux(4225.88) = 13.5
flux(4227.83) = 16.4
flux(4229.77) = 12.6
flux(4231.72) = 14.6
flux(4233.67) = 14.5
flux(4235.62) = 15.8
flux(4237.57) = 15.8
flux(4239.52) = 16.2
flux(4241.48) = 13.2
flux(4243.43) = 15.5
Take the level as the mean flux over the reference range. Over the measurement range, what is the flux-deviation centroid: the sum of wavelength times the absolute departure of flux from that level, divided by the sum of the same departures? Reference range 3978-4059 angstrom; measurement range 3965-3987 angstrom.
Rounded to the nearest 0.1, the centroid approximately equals 3972.7 angstrom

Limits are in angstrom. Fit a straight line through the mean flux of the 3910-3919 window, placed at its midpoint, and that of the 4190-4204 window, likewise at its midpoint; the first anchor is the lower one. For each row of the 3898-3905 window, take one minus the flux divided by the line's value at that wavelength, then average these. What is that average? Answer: 0.03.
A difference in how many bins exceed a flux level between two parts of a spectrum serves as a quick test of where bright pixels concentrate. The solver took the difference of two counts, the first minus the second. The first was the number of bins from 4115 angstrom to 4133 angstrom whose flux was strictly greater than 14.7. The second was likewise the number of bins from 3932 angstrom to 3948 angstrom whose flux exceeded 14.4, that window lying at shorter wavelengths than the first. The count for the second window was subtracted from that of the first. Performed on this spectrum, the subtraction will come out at 6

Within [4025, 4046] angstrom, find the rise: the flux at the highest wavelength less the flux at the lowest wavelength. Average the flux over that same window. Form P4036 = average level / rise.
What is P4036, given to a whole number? -15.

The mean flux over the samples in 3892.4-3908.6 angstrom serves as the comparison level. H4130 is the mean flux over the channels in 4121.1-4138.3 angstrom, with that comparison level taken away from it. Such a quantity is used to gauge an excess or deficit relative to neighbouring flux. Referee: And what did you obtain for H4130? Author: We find 1.4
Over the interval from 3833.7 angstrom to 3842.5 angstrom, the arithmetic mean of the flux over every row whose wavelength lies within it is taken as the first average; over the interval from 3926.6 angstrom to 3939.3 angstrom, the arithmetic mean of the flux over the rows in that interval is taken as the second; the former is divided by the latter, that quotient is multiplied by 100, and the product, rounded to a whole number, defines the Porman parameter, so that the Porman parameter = 91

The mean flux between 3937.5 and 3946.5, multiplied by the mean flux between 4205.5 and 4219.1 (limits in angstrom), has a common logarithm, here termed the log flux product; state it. 2.29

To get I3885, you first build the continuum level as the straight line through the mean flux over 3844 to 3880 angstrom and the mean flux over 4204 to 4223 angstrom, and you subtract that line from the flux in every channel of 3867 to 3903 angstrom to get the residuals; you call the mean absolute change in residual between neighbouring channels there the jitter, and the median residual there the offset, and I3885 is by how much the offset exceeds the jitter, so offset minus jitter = -1.8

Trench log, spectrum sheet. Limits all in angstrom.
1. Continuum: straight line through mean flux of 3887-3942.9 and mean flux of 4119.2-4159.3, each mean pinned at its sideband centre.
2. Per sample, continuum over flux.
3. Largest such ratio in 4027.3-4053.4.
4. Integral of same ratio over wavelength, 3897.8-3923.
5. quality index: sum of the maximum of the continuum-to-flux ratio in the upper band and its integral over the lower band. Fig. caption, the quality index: 25.4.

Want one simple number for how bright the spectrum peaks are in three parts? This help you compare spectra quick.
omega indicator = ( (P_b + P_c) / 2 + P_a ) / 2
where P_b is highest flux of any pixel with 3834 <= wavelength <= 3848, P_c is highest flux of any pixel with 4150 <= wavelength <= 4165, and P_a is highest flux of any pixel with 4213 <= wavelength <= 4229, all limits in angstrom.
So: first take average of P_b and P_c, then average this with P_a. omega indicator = 17.2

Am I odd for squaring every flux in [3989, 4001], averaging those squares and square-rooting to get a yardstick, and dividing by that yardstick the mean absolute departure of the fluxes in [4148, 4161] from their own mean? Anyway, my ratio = 0.0737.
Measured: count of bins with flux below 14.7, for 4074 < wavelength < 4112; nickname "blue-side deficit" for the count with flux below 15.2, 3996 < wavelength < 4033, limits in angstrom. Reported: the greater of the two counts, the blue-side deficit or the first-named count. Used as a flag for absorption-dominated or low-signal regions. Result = 12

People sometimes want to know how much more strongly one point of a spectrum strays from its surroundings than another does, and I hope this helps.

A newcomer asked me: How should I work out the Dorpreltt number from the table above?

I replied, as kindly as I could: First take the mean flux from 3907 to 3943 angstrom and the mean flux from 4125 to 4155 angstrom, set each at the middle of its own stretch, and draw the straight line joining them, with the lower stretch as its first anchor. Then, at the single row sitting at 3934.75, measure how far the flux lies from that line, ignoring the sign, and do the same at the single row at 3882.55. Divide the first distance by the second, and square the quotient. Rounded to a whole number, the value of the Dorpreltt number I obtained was 1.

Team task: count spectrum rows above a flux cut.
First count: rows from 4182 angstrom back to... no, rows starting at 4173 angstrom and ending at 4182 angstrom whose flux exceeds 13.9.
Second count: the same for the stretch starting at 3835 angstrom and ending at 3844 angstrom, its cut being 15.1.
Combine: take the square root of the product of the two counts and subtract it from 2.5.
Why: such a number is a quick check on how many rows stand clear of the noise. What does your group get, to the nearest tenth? 2.5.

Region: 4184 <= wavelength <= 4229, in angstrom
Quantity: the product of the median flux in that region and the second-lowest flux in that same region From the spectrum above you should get 200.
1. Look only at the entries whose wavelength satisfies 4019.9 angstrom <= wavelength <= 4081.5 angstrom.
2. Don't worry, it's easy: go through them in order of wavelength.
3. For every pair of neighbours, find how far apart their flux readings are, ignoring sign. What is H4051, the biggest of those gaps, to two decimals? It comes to 1.90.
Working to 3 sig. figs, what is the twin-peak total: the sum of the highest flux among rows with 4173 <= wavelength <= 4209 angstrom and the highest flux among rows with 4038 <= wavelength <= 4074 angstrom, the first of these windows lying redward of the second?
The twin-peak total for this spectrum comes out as 32.2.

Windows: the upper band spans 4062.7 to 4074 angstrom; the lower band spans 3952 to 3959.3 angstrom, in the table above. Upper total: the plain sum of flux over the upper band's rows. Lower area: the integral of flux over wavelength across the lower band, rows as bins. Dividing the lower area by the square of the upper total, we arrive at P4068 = 0.013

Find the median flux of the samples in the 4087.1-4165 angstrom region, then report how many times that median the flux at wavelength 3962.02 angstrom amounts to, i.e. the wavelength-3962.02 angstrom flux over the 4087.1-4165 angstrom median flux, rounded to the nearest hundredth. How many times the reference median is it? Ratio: 0.98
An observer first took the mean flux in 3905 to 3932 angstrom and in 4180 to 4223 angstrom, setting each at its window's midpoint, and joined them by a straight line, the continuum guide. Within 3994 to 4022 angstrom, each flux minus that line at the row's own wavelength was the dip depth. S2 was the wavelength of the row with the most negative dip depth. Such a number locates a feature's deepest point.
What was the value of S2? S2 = 4000.53 angstrom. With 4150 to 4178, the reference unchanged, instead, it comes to 4158.31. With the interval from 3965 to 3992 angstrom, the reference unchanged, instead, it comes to 3971.16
